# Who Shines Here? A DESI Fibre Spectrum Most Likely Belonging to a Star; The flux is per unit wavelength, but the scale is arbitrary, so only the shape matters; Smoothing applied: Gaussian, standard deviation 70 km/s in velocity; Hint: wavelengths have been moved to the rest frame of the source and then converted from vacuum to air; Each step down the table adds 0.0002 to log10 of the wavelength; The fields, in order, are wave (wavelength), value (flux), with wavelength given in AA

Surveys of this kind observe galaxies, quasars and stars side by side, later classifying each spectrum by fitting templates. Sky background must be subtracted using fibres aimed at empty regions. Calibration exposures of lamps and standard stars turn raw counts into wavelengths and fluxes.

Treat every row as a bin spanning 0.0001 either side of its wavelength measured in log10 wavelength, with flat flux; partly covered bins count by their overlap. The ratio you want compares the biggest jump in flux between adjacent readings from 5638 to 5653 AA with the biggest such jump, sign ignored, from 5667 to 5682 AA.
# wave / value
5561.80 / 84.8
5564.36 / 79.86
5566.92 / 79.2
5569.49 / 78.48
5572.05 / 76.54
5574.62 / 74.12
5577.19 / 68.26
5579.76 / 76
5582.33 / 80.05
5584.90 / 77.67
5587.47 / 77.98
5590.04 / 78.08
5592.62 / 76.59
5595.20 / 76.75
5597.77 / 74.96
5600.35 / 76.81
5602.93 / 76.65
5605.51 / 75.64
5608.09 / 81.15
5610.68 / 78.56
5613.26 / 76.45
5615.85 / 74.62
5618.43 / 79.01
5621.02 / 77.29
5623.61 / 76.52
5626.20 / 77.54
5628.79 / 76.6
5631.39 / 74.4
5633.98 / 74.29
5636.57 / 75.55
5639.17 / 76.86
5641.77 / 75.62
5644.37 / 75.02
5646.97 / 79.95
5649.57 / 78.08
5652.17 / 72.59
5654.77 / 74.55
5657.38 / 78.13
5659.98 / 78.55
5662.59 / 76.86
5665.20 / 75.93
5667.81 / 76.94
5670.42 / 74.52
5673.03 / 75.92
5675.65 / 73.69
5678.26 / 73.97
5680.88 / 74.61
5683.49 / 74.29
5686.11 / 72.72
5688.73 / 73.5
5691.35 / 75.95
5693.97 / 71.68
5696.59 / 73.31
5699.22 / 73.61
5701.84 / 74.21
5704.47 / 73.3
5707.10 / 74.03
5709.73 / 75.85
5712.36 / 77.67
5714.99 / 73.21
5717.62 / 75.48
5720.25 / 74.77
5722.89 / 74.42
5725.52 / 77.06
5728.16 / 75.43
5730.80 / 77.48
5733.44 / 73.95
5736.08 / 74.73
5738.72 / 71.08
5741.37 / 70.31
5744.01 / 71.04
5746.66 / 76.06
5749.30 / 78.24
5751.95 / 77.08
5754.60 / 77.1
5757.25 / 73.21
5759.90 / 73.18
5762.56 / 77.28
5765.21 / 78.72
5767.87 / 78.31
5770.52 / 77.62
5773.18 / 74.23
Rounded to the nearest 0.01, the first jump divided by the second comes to 2.27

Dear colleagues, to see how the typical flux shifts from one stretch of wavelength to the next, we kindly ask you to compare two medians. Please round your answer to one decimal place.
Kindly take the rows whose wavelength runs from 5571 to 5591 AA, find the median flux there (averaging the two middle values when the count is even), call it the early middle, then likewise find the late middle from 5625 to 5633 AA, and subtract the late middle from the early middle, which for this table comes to 0.5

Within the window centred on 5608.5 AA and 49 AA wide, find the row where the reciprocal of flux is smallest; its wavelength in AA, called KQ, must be 5608.09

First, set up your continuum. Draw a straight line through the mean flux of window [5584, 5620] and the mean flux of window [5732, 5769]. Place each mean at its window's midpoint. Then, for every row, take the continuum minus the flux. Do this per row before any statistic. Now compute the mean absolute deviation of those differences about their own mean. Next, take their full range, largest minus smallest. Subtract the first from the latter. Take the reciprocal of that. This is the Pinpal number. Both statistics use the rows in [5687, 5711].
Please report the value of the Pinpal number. 0.29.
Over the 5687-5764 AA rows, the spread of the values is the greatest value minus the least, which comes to 7.9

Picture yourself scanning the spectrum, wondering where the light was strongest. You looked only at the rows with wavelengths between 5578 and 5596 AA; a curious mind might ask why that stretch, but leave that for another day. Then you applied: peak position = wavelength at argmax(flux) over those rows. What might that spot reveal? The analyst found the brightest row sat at 5582.33 AA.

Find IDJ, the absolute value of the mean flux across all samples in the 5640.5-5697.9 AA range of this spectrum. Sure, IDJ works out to 75.3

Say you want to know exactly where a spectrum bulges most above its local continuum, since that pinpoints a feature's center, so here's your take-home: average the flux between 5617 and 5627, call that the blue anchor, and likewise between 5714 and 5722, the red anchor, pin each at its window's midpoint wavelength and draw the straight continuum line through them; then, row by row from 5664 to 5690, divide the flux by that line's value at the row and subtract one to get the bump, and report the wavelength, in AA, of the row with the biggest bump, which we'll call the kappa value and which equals 5667.81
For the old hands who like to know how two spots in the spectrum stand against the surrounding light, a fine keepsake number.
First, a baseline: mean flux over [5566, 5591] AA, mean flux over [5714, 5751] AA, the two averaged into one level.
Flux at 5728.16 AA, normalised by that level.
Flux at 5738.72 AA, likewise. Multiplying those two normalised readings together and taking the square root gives 0.97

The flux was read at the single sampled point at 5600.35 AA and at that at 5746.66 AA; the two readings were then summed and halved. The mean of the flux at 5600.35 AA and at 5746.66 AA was 76.4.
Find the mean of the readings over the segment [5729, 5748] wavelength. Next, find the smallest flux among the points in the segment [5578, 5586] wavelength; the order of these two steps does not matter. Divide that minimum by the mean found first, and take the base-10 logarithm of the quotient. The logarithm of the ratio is 0.014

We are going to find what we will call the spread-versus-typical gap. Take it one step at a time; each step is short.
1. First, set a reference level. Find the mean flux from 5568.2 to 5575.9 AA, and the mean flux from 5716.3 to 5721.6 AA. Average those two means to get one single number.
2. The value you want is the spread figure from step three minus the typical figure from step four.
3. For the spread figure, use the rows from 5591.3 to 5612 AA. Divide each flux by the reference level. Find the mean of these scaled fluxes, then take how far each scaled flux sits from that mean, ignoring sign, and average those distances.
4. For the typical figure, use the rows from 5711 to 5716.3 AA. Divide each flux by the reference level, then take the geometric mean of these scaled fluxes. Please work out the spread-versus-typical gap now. -0.978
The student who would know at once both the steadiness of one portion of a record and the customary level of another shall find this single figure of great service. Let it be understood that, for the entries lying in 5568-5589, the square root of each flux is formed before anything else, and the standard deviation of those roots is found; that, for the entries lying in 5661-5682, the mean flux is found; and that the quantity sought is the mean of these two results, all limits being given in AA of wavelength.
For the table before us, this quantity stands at 37.8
